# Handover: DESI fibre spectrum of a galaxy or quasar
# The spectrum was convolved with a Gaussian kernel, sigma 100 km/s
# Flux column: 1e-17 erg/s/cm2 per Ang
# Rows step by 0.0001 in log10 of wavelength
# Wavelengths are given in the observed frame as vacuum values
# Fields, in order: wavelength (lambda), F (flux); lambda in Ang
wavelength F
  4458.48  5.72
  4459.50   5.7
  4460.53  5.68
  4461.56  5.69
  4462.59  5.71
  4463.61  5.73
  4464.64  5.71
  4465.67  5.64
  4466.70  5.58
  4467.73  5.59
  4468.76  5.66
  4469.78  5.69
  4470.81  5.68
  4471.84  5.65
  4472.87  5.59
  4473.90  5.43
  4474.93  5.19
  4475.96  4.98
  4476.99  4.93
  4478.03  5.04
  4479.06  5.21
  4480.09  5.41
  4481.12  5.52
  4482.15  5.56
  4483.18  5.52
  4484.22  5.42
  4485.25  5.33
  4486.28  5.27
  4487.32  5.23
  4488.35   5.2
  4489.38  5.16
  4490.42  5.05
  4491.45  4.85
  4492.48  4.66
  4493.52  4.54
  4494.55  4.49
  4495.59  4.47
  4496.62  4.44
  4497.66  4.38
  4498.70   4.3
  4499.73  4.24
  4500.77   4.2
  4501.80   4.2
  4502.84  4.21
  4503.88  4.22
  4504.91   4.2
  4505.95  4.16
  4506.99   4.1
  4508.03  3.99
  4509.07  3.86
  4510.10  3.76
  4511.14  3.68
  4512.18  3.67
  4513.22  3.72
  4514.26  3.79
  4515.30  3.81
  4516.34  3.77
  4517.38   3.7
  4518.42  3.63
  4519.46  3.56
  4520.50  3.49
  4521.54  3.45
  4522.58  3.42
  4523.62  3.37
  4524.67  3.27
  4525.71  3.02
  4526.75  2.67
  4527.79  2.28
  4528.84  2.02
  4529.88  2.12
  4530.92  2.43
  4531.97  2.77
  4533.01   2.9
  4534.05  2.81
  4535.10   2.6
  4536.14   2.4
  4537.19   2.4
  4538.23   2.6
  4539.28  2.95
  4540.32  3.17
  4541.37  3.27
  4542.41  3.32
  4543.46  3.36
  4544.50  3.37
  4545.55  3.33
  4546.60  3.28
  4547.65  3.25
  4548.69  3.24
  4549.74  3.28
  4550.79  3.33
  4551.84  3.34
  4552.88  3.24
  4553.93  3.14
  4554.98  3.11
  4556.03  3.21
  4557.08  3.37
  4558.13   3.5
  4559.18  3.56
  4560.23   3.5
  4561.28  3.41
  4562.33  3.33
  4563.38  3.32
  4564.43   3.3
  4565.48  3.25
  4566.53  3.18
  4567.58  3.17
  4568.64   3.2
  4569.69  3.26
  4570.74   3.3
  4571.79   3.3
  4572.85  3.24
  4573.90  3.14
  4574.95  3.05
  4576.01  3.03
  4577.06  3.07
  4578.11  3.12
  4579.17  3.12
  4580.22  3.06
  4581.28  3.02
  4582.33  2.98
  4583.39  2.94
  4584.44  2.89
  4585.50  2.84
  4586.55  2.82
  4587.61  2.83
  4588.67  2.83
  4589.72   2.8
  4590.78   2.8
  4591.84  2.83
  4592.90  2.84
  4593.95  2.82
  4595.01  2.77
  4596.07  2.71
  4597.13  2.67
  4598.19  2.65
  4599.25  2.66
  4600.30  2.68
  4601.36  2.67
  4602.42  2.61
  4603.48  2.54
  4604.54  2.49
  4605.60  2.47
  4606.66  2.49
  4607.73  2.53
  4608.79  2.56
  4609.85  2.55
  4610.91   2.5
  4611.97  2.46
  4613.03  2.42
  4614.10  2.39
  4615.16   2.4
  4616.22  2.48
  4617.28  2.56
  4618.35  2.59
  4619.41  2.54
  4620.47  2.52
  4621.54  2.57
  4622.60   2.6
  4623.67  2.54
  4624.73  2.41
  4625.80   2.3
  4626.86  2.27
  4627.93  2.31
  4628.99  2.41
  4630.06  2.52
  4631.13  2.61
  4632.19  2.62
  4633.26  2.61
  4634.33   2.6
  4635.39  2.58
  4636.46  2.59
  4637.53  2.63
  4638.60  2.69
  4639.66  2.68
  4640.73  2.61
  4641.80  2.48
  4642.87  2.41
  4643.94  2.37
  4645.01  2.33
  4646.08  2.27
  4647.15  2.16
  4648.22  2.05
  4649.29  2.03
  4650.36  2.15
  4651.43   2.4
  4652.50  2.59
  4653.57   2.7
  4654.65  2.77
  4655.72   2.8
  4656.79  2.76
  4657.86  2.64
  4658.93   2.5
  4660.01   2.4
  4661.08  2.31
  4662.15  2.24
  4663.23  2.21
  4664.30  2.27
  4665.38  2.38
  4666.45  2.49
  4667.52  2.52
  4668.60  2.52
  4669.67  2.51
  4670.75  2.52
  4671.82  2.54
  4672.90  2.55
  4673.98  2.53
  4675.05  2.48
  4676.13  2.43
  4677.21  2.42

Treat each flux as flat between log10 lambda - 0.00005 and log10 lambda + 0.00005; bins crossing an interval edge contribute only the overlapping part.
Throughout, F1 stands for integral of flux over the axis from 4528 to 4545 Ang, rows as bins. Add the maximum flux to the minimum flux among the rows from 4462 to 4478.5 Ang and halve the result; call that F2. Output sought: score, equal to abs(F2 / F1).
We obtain 0.113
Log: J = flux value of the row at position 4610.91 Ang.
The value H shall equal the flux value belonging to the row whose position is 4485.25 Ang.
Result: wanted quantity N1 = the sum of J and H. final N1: 7.8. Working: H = 5.33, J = 2.5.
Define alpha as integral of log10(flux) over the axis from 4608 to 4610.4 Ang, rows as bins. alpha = 0.98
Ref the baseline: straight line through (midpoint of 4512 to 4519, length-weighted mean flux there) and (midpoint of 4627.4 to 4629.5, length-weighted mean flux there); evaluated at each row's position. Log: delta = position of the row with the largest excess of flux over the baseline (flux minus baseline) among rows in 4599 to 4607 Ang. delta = 4601.36 Ang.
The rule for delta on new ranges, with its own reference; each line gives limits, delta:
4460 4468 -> 4463.61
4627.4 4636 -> 4634.33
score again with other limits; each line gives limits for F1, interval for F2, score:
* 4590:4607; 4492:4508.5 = 0.095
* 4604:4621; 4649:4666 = 0.057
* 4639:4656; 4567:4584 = 0.076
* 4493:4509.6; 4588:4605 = 0.038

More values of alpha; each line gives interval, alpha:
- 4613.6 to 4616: 0.92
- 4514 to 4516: 1.16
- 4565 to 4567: 1.02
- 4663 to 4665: 0.71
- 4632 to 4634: 0.83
